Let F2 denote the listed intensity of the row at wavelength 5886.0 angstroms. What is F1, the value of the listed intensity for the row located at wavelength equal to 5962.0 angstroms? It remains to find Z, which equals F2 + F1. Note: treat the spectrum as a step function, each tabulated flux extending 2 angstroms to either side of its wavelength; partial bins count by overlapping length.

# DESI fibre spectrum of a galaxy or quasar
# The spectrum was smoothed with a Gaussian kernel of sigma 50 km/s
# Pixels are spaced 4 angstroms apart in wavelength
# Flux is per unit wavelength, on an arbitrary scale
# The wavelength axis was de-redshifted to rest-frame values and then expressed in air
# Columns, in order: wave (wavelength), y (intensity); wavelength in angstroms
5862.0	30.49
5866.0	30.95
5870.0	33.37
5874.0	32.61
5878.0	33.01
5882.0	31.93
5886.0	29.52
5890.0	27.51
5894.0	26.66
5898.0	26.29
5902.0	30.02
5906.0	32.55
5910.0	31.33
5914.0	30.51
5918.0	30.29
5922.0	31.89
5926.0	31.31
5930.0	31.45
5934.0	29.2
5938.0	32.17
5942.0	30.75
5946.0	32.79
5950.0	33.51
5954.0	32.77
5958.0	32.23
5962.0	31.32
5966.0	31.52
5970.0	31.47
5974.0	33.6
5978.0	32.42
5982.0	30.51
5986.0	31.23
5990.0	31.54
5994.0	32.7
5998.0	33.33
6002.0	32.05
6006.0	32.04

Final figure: 61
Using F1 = 31.32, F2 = 29.52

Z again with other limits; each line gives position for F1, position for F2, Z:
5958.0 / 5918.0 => 63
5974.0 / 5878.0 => 67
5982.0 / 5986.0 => 62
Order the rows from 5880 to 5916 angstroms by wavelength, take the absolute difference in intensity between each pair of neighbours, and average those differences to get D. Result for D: 1.7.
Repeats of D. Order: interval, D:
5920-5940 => 1.5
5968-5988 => 1.5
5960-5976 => 0.8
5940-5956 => 1.2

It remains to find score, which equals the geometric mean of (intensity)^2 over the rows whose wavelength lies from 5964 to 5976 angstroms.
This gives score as 1036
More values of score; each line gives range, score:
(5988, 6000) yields 1057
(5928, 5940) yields 956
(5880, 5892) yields 876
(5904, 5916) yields 989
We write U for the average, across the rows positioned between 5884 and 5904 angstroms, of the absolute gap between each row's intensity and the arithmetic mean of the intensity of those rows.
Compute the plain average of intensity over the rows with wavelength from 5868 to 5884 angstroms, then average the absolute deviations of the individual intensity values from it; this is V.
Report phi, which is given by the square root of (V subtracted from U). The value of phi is 0.98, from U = 1.42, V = 0.46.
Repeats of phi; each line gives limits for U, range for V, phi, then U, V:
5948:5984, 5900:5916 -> 0.05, 0.84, 0.84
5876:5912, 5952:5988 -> 1.16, 2.11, 0.76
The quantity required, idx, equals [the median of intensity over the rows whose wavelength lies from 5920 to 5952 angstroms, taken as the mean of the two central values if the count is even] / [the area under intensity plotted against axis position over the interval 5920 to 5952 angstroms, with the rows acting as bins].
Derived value 0.031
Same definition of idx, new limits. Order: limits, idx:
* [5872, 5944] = 0.014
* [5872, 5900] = 0.036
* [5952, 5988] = 0.027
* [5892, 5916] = 0.043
